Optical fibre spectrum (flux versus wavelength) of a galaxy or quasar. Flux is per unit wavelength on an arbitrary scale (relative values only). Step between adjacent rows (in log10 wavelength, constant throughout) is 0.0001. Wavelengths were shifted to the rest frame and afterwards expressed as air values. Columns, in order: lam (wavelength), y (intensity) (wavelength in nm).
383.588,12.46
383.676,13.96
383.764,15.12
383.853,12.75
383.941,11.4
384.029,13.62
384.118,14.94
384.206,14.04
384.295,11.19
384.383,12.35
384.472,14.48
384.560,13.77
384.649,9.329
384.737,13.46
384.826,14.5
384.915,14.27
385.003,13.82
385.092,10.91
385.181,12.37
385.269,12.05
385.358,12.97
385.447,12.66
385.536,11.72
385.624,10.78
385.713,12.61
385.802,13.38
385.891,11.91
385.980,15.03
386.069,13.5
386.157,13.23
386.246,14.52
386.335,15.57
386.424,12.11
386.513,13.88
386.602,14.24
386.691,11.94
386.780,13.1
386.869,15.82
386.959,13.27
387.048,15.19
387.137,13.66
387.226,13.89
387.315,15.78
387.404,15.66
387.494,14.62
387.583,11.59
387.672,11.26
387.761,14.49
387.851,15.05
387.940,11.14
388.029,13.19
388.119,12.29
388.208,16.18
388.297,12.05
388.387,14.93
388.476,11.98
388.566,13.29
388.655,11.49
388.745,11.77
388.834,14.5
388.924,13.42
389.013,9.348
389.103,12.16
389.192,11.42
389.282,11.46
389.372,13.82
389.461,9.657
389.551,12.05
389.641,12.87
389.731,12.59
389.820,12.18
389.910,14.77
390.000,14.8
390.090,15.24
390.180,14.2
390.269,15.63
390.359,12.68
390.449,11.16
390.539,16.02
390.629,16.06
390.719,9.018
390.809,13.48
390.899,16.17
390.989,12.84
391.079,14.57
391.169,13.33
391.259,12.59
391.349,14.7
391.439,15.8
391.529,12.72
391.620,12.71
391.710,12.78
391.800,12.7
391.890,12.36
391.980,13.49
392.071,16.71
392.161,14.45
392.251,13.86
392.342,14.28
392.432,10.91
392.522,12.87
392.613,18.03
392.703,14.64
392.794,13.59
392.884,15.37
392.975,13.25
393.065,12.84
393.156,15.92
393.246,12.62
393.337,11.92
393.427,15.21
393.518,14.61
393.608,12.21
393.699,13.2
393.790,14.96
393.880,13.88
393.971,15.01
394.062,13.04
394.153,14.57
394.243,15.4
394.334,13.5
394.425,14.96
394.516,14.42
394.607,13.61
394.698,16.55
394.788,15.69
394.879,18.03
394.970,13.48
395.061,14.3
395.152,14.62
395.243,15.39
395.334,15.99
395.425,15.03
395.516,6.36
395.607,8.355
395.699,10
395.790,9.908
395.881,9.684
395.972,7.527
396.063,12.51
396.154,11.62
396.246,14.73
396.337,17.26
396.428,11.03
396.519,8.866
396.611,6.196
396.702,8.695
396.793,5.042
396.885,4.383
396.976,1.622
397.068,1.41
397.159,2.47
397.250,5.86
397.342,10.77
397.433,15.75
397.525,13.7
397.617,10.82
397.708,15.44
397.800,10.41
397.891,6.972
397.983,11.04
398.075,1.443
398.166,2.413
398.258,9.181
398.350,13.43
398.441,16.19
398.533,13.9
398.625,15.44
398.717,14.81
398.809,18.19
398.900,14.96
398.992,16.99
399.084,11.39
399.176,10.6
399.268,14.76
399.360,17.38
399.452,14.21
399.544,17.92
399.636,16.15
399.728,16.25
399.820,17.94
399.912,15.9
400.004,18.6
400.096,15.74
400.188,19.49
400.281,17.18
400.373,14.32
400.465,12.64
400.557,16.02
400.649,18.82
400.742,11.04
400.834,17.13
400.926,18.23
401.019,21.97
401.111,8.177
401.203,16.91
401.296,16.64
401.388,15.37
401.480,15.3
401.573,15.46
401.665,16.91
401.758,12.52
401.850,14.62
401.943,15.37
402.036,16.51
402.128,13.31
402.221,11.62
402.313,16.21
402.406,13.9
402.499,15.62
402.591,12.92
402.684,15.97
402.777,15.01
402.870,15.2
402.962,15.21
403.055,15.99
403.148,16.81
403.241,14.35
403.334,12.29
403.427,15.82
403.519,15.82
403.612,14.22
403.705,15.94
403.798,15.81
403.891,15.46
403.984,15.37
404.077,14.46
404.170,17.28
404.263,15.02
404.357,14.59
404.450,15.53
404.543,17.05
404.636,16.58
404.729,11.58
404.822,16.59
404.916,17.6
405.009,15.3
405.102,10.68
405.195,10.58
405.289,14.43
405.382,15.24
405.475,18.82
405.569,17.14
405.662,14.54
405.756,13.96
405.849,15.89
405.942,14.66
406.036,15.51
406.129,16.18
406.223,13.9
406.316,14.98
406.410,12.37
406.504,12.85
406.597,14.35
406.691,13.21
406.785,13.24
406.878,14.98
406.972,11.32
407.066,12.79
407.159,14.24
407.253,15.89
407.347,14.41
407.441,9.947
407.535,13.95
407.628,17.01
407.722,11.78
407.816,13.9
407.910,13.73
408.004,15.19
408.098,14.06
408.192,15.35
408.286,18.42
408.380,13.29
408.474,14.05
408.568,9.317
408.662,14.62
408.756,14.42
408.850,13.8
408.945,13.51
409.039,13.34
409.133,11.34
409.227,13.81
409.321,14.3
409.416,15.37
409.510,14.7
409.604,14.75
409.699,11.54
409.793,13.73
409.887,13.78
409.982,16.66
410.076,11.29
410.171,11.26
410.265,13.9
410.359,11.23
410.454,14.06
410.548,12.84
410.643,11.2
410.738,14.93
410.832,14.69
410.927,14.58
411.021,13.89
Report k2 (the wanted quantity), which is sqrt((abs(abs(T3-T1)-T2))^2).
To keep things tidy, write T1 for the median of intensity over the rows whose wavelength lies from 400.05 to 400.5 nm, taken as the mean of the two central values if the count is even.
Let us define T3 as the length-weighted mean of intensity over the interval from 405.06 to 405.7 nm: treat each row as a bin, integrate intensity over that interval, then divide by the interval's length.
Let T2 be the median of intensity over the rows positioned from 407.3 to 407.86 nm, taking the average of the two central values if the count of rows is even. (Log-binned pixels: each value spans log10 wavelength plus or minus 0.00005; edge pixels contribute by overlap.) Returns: 12.7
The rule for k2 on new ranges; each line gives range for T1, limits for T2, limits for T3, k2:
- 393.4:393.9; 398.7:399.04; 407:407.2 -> 15.0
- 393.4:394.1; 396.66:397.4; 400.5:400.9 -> 3.2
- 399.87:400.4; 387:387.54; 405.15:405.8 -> 13.3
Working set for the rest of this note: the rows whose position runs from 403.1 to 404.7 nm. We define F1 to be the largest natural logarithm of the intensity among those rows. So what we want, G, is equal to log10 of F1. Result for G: 0.455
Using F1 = 2.85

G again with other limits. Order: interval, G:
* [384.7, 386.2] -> 0.433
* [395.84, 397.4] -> 0.455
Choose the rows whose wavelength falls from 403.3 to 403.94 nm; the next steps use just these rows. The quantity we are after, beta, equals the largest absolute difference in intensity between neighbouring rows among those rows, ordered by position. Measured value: 3.5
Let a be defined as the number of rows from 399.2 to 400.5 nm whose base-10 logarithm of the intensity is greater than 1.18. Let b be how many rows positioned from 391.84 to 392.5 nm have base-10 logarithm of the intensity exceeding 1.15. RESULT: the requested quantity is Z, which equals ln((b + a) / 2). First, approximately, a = 10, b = 3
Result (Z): 1.9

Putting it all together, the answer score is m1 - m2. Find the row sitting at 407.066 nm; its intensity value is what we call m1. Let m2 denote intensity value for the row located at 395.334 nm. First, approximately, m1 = 12.79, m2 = 15.99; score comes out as -3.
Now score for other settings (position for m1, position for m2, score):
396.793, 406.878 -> -10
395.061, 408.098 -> 0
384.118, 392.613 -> -3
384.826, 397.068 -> 13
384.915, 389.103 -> 2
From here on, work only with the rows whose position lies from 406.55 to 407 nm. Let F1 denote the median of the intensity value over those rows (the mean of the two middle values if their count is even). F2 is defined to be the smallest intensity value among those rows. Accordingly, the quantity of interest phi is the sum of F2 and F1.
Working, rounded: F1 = 13.2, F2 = 11.32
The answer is 25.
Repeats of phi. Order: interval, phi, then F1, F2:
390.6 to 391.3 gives 22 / 13.4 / 9.018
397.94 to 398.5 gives 12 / 10.1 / 1.443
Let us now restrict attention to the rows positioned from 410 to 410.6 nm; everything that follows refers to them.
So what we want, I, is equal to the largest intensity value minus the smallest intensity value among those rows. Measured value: 2.83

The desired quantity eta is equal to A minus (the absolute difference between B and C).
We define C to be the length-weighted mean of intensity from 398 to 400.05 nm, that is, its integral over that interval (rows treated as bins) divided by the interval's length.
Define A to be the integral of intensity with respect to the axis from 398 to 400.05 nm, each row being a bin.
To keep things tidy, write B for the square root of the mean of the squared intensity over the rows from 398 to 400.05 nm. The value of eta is 27.9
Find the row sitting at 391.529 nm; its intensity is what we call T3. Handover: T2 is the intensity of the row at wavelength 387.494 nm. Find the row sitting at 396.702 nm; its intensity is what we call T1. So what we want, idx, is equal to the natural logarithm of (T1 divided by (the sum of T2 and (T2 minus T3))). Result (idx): -0.64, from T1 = 8.695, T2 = 14.62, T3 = 12.72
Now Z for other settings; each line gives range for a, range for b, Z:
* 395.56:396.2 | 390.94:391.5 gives 0.4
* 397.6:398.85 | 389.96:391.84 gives 1.9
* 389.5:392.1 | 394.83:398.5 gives 2.2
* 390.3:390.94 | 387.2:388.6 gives 1.6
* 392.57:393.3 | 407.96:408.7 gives 1.3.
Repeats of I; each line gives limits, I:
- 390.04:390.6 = 4.86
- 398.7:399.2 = 7.59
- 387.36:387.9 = 4.40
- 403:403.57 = 4.52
